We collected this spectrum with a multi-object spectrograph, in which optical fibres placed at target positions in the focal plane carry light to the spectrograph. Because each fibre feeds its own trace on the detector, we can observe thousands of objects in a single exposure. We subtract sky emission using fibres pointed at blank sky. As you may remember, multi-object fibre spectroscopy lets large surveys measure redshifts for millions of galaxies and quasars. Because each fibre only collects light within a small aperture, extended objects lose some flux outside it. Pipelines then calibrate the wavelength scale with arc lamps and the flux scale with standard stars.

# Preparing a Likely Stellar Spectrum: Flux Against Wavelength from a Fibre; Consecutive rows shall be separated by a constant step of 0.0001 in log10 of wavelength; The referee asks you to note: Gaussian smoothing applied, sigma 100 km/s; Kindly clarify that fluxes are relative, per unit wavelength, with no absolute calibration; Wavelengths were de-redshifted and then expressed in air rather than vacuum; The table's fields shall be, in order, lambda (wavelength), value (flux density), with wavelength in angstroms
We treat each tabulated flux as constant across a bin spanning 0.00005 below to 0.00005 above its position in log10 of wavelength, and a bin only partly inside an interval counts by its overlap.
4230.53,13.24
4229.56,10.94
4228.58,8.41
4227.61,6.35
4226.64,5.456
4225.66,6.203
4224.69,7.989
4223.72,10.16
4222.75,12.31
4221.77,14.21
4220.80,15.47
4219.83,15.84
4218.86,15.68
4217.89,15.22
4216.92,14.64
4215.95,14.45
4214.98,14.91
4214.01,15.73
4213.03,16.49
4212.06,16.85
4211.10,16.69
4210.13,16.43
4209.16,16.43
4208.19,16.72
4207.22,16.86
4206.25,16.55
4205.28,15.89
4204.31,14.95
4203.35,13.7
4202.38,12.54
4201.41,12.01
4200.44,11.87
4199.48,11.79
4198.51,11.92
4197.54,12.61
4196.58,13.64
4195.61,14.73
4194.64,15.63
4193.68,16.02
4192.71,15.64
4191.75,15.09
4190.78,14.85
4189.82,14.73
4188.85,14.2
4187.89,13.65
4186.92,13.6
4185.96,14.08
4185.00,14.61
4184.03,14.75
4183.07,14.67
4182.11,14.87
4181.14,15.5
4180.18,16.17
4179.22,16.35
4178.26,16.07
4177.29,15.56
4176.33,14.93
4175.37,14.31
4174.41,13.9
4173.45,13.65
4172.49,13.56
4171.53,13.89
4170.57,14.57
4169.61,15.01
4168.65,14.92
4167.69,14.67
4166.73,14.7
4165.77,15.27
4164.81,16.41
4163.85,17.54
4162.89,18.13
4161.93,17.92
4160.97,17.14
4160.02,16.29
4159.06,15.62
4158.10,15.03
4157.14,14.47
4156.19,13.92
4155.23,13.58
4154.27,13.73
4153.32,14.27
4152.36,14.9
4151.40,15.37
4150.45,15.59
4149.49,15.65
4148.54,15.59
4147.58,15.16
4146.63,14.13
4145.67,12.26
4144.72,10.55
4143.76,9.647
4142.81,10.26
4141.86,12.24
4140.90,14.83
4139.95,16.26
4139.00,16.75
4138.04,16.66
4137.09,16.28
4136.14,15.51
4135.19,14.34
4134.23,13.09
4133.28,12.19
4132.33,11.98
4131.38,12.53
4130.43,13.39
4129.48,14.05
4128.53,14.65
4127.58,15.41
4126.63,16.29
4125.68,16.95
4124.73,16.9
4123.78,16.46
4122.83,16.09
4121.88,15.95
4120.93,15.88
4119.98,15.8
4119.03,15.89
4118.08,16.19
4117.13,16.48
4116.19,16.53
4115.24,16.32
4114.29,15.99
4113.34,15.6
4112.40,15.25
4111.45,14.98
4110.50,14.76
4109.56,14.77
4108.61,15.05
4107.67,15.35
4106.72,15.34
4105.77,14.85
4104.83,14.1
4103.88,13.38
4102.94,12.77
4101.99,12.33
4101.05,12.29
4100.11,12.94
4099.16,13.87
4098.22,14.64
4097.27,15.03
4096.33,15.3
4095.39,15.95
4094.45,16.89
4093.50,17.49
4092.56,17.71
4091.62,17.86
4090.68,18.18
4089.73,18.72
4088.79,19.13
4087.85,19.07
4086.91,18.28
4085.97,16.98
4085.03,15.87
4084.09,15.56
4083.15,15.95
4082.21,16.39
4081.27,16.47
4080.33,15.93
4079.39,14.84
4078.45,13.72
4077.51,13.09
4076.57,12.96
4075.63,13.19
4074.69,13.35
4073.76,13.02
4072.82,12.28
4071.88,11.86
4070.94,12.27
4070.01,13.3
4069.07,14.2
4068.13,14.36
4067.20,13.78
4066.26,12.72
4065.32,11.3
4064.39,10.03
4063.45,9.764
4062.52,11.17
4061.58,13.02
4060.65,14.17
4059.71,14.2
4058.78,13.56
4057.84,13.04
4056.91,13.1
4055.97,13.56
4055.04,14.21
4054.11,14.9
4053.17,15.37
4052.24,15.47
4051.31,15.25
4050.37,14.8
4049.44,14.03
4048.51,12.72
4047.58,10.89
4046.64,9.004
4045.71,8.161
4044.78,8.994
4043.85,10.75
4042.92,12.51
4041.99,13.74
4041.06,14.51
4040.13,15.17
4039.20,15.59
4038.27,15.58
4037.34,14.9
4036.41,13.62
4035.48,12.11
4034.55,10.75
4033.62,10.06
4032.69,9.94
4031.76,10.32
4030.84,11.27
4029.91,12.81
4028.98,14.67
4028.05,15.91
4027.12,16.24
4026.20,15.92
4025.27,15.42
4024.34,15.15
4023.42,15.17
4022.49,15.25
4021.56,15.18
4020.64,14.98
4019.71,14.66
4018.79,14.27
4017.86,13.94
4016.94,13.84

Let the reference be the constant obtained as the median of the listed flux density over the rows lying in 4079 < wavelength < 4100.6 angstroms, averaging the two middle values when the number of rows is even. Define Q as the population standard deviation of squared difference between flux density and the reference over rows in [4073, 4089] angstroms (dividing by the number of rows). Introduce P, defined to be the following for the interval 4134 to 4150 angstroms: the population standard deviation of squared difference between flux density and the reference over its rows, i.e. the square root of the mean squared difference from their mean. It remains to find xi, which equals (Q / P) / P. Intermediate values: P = 14.4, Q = 5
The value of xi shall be 0.0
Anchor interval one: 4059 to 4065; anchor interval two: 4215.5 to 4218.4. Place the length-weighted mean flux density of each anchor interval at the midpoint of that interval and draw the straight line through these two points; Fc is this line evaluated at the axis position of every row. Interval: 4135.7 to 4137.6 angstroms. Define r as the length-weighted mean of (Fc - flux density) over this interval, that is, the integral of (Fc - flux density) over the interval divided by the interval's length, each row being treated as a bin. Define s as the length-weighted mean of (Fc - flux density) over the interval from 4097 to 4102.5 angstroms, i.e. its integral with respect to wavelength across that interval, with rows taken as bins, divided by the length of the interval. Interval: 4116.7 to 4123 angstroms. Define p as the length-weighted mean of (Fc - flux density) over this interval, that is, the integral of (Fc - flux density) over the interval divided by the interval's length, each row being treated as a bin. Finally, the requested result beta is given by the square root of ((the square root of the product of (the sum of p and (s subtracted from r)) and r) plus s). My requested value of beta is 1.7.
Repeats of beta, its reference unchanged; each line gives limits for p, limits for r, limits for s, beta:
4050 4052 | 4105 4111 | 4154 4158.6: 1.6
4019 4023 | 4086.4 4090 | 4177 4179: 2.3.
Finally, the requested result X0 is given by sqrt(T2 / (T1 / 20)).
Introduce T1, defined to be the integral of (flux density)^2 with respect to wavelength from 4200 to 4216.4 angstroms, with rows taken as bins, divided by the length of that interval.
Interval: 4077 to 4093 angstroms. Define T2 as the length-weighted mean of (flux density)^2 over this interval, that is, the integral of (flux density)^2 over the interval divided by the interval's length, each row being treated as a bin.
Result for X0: 4.9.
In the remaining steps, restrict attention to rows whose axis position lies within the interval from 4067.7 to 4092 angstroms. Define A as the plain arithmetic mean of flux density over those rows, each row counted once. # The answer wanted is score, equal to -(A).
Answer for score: -15.3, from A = 15.3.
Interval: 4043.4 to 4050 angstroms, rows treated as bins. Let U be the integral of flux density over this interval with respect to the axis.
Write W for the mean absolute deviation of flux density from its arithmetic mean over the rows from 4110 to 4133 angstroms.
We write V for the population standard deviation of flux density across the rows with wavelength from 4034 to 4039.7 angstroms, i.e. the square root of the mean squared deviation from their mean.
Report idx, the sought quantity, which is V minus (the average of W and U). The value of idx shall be -34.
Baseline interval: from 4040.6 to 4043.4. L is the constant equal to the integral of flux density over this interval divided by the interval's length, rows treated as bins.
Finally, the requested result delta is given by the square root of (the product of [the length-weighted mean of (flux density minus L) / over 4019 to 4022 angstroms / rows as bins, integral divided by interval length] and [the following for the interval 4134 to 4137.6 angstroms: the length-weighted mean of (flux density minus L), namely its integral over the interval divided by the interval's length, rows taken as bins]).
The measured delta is 1.3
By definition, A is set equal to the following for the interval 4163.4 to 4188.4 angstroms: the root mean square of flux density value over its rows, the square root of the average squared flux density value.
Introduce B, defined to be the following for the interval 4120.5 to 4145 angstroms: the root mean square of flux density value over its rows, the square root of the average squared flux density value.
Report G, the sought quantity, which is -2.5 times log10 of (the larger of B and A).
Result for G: -2.93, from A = 14.9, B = 14.6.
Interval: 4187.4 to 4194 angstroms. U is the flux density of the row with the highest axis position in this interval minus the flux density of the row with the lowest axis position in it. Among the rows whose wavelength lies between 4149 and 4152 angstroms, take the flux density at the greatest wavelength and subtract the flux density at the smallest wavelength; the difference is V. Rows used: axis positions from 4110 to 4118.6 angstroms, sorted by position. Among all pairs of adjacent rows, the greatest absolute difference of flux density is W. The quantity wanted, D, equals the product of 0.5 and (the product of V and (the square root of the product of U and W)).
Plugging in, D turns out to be -0.1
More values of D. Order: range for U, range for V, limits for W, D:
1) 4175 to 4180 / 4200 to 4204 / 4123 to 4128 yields 1.2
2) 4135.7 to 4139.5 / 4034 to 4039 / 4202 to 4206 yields 3.0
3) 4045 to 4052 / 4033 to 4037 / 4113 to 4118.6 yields 3.0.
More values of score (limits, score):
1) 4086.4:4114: -15.6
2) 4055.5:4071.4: -12.8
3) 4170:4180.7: -14.8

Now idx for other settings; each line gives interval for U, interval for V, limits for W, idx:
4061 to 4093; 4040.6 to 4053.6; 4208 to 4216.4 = -231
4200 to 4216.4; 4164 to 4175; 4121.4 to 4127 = -124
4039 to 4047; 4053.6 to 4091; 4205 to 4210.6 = -46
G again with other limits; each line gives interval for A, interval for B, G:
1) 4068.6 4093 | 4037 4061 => -2.98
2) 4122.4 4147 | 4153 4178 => -2.95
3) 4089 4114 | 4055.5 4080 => -2.96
